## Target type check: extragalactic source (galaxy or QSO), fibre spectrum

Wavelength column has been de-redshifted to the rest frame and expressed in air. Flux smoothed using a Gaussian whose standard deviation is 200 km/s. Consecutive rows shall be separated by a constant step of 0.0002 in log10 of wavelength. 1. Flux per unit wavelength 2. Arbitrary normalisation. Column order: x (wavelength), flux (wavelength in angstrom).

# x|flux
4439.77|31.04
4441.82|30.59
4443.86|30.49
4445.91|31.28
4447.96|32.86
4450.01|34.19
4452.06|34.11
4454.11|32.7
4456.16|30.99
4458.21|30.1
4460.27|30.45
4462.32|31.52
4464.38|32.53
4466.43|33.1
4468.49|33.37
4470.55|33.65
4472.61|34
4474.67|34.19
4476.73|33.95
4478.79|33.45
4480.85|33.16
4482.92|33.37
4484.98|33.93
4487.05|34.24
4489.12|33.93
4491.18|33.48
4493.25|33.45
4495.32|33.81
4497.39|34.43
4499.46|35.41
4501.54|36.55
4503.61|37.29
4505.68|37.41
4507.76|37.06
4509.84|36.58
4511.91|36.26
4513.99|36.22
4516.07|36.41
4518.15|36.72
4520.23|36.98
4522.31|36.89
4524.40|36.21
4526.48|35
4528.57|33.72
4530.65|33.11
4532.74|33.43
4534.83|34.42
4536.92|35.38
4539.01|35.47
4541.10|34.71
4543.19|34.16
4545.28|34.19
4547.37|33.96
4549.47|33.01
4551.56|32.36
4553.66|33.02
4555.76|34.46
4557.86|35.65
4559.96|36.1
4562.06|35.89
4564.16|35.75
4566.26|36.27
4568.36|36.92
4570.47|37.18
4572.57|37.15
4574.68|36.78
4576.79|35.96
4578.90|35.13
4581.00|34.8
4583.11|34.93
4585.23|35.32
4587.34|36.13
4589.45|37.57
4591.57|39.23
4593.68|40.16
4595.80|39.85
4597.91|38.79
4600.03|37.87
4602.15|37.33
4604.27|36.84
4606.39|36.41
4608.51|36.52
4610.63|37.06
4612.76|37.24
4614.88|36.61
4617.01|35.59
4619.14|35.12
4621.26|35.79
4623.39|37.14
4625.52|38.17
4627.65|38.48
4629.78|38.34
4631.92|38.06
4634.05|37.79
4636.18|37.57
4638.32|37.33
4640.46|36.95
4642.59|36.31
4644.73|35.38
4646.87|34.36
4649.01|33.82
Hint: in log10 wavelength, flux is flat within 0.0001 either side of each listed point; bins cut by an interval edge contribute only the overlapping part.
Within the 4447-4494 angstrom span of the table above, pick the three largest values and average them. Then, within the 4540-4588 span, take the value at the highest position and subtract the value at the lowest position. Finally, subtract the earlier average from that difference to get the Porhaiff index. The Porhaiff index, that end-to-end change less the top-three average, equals -32.8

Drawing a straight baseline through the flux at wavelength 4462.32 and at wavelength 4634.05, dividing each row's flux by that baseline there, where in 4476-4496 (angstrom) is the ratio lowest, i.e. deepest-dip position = 4493.25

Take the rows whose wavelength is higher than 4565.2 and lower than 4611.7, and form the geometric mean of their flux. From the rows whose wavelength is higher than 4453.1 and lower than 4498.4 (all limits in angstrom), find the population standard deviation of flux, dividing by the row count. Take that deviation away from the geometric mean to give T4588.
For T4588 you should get 35.8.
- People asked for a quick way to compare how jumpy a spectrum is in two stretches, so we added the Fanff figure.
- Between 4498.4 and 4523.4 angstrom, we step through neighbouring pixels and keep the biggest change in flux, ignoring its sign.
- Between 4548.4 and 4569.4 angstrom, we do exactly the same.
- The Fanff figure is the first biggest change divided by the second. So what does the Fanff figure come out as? 0.79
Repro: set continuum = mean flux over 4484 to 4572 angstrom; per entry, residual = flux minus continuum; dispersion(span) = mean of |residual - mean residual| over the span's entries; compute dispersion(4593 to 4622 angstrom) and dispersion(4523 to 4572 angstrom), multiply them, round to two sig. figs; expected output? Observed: 1.3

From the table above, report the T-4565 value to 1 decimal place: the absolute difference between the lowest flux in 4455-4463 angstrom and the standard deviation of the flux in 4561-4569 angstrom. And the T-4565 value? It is 29.6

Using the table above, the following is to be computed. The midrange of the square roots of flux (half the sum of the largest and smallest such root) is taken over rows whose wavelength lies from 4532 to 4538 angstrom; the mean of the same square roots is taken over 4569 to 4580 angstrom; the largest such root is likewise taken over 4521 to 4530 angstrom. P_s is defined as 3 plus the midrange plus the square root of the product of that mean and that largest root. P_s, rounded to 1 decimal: 14.9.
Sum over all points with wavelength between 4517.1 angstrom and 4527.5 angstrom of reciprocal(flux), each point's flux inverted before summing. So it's 0.14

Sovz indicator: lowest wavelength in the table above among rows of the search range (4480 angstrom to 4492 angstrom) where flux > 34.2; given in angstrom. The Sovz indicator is 4487.05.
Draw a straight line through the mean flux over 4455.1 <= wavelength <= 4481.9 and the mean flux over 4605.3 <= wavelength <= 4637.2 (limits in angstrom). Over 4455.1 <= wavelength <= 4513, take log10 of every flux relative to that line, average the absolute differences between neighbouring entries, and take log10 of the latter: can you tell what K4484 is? -2.22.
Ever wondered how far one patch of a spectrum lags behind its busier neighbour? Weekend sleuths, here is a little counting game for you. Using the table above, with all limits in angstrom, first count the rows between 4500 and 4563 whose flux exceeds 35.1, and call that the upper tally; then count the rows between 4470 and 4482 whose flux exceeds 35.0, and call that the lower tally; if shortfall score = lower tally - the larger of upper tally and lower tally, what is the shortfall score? -17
